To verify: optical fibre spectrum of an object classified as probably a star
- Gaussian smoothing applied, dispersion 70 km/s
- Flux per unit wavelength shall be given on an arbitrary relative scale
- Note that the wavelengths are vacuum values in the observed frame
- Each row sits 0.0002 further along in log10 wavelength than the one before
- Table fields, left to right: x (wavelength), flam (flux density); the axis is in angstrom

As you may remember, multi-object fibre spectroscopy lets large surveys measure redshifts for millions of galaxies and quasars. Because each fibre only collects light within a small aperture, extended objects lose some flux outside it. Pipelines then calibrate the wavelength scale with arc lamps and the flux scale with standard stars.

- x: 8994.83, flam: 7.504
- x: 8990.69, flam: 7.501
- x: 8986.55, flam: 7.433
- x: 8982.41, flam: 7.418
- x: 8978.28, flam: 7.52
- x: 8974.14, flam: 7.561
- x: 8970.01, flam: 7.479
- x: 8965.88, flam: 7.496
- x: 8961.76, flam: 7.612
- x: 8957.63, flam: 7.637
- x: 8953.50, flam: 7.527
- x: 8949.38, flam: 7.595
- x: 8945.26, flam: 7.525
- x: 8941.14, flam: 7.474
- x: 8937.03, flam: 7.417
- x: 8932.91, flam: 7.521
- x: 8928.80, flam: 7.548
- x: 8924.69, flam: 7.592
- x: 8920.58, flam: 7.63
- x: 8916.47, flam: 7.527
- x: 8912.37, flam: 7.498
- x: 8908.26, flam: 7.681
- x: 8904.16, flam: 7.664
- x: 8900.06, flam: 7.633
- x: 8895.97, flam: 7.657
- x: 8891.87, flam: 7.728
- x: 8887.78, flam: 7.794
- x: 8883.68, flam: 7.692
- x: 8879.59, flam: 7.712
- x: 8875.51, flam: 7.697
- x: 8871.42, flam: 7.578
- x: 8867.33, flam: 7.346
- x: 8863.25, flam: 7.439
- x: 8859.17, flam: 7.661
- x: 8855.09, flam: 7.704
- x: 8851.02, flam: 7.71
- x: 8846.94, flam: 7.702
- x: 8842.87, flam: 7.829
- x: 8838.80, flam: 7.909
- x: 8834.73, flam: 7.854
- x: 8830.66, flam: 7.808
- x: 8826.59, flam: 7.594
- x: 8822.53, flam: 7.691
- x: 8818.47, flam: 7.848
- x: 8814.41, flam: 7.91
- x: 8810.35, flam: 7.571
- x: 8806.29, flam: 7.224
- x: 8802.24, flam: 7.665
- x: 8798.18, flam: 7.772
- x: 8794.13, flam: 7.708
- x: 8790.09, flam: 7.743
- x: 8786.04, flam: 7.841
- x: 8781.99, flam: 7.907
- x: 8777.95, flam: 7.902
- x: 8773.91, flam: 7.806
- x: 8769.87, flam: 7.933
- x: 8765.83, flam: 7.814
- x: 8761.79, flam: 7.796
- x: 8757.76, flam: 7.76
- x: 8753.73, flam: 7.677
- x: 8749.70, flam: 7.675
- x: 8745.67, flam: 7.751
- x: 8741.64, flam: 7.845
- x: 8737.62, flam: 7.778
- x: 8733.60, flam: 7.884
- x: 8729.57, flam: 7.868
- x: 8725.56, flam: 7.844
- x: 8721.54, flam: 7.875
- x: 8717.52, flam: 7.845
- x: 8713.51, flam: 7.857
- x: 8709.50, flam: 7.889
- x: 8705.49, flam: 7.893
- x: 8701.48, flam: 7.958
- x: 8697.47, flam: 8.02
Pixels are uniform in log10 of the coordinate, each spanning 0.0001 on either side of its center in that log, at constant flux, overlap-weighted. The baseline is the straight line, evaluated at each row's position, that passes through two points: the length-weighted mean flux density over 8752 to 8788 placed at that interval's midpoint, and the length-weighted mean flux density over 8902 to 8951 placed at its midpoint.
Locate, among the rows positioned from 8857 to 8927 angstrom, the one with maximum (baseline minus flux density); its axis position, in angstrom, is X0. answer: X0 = 8867.33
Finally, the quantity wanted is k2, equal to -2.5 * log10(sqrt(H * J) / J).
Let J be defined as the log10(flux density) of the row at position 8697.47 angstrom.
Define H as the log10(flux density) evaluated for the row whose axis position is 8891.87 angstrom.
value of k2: 0.010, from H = 0.888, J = 0.904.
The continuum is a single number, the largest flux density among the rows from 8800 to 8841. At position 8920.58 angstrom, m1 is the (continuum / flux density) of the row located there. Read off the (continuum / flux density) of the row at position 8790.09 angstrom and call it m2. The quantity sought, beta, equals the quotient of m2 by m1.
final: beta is 0.99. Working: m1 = 1.04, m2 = 1.02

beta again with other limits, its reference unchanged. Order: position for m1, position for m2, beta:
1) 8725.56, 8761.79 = 1.01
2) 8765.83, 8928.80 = 1.04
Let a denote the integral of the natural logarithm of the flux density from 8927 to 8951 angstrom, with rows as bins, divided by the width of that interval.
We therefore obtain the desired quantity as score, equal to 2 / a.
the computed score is 0.992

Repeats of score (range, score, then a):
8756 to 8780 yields 0.971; 2.06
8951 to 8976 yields 0.989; 2.02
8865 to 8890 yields 0.984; 2.03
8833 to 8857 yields 0.974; 2.05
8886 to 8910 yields 0.980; 2.04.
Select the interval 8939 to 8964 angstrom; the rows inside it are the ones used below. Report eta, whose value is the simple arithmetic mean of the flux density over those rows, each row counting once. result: 7.6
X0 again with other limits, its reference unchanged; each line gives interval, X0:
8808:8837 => 8810.35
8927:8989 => 8937.03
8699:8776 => 8749.70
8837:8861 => 8859.17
